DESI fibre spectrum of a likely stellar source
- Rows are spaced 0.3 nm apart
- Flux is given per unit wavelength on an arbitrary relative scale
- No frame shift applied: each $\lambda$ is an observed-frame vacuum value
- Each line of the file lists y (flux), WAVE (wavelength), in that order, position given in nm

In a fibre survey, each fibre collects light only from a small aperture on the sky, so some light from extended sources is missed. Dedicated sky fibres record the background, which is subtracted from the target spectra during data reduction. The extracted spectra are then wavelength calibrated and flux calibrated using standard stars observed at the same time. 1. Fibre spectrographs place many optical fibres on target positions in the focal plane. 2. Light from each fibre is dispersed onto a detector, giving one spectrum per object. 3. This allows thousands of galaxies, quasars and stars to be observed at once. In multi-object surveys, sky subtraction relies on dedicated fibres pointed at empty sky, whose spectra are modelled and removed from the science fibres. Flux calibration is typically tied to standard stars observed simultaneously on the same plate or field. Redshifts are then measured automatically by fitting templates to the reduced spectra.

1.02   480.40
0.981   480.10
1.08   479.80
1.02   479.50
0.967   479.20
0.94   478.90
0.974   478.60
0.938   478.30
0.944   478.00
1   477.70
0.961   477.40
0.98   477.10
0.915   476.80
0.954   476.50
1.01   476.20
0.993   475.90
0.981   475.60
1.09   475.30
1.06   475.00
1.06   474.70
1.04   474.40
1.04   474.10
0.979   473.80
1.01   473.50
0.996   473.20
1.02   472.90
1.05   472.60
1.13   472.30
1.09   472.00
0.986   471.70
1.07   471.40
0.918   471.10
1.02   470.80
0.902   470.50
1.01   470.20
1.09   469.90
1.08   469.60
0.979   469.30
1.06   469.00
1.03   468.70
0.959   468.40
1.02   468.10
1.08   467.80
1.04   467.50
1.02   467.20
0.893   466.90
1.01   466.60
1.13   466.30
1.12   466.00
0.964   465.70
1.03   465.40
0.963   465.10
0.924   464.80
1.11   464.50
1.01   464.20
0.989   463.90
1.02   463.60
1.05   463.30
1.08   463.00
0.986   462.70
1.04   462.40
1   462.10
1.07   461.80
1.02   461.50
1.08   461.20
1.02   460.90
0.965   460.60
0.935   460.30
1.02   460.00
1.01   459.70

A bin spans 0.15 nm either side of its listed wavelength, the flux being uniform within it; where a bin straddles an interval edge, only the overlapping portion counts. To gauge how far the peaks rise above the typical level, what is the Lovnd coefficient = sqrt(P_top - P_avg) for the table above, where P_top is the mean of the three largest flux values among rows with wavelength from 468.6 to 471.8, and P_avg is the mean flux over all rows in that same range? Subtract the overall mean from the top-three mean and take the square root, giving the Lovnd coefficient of 0.258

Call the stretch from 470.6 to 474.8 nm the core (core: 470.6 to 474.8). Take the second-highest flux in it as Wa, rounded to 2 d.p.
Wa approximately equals 1.09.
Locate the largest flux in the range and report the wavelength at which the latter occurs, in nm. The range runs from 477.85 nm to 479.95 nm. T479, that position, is 479.80 nm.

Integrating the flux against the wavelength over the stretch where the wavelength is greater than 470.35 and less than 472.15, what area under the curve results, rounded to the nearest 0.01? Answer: 1.80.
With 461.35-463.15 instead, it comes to 1.86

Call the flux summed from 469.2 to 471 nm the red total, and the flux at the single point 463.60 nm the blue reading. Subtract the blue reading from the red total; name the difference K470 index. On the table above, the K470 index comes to 5.06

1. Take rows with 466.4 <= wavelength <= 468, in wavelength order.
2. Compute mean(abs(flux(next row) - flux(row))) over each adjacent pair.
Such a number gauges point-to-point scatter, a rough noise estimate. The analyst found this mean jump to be 0.076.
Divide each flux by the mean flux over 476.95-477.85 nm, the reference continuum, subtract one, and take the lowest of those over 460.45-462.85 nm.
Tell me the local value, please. -0.016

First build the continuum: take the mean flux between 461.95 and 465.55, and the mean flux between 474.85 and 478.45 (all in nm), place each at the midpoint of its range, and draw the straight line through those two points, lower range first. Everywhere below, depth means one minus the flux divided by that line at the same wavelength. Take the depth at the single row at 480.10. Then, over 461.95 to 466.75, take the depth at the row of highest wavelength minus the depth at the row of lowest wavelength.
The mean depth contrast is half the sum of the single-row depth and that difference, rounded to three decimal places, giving -0.012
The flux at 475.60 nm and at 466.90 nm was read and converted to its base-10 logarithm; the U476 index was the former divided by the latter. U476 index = 0.2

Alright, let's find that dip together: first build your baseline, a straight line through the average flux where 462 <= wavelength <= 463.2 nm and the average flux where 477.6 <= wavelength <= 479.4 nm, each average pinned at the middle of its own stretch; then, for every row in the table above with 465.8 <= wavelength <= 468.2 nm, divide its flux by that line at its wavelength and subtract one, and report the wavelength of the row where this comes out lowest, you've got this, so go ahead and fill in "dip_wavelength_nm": 466.90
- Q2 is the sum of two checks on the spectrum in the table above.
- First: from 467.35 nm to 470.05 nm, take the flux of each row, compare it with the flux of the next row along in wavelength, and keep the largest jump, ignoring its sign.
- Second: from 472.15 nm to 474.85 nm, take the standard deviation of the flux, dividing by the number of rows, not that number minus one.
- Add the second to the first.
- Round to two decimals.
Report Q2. 0.14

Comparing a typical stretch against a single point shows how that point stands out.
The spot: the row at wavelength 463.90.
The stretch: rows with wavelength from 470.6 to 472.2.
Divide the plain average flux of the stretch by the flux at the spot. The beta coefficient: 1.028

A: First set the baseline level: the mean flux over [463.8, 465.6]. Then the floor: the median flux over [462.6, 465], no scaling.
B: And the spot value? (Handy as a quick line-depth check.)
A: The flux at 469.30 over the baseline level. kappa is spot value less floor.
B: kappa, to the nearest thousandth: -0.040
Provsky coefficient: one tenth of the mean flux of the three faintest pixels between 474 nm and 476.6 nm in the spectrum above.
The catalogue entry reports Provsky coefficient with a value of 0.0976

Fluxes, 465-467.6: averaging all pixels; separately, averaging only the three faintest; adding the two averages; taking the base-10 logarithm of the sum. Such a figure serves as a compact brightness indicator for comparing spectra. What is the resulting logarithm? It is 0.292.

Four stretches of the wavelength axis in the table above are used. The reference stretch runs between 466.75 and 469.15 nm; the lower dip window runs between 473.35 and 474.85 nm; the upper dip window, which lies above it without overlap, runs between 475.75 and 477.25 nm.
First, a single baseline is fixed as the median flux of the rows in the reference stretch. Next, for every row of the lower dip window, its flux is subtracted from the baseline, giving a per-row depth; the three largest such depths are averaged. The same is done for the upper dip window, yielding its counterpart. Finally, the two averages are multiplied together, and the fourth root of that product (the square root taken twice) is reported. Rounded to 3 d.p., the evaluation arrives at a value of 0.184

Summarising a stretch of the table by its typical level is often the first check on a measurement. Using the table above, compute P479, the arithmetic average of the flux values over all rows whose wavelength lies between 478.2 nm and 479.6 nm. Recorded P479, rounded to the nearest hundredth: 0.97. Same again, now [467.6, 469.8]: 1.03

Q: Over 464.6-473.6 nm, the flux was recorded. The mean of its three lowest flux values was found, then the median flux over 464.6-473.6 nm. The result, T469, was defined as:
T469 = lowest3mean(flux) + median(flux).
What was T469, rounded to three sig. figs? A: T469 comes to 1.92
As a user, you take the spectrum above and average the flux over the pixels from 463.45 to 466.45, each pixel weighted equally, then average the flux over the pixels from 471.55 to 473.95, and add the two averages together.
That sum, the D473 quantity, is 2.06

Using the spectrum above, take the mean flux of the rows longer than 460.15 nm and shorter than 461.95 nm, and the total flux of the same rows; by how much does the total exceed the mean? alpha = 5.1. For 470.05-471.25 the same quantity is 2.9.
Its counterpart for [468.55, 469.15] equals 1.0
